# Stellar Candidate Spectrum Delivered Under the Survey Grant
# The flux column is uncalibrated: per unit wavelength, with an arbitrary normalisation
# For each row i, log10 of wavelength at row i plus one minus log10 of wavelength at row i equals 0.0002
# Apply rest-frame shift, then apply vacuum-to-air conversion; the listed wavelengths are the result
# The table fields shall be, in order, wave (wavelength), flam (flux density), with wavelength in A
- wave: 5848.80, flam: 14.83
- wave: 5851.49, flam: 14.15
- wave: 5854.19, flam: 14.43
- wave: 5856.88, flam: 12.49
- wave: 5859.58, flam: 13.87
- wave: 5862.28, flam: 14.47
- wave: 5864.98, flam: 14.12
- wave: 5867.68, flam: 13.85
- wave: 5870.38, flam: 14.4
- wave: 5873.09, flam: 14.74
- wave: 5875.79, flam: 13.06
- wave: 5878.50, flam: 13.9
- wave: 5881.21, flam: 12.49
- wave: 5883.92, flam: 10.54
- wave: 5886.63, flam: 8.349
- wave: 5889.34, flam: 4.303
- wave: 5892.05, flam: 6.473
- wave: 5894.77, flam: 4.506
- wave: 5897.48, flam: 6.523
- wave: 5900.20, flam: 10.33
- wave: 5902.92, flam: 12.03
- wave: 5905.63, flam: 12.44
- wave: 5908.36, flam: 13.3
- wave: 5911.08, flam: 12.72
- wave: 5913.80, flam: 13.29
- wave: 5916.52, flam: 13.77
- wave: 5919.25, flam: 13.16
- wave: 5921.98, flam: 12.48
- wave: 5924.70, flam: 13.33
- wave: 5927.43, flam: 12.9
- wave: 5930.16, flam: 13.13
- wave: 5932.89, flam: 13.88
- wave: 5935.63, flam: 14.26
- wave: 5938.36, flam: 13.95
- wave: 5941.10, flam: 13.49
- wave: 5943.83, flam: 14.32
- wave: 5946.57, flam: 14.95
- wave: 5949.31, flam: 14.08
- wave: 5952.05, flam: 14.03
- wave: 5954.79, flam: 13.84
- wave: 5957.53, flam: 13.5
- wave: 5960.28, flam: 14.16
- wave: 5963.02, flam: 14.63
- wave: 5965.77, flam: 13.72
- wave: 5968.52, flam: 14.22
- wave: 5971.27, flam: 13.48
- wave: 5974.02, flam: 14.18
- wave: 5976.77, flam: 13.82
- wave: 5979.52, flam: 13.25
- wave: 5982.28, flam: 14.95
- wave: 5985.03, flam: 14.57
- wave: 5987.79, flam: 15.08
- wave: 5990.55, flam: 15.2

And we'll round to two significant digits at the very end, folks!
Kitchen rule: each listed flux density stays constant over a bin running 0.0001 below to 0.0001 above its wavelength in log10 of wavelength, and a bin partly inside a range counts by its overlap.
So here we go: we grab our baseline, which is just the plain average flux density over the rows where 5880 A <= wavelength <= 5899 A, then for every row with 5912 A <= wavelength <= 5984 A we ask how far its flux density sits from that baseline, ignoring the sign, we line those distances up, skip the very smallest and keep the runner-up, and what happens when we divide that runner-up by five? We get 1.1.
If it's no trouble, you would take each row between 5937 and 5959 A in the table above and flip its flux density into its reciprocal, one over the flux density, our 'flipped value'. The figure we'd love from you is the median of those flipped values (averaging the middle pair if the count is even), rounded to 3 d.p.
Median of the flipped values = 0.071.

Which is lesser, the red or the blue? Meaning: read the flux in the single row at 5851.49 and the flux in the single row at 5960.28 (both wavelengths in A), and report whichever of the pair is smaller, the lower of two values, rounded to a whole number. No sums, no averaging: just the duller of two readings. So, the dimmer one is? 14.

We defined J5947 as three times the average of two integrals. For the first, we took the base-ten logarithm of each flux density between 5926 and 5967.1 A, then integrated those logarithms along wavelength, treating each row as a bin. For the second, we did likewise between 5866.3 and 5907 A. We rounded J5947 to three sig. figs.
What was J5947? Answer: 131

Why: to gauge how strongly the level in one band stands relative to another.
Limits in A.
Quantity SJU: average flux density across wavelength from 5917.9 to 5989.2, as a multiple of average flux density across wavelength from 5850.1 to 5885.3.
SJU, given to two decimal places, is 1.02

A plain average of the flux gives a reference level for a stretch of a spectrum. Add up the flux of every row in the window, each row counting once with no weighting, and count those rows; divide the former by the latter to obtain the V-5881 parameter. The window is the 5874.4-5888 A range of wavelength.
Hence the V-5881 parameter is 11.7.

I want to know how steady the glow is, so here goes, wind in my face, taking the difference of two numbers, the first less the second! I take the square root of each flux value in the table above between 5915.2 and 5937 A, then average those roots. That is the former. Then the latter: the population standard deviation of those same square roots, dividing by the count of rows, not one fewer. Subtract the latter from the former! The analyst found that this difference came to 3.58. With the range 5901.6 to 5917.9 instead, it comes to 3.51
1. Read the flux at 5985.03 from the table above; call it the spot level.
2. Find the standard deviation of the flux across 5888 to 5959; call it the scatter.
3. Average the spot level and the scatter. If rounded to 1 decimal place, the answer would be 8.8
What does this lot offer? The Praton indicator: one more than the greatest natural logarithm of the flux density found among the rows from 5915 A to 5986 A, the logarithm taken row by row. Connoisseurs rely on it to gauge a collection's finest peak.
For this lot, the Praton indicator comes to 3.70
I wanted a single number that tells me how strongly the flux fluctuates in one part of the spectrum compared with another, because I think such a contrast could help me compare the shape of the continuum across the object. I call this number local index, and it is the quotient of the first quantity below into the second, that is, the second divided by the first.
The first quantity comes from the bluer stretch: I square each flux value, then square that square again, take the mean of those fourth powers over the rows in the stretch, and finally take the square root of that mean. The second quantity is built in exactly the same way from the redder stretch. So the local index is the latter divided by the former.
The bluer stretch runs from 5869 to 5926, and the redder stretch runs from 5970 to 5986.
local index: 1.33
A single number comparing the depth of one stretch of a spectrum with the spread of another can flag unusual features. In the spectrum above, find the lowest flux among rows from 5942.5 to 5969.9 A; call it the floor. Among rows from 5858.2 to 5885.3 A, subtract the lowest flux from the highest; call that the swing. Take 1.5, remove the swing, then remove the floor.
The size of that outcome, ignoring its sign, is 16.2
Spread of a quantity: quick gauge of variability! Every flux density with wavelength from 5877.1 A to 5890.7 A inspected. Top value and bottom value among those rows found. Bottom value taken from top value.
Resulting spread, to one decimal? 9.6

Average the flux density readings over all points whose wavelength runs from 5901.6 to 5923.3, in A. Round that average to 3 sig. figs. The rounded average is 12.9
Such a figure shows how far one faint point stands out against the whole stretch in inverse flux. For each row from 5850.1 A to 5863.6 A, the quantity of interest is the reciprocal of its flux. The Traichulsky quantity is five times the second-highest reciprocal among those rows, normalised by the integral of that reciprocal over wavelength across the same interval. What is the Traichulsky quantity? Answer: 0.370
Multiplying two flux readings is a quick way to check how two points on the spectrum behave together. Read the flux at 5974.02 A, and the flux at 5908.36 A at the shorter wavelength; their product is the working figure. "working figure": 189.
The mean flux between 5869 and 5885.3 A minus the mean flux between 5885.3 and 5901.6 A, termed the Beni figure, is 6.4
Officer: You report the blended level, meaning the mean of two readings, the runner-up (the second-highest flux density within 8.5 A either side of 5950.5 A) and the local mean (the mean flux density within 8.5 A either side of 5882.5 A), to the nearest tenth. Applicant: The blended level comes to 12.4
